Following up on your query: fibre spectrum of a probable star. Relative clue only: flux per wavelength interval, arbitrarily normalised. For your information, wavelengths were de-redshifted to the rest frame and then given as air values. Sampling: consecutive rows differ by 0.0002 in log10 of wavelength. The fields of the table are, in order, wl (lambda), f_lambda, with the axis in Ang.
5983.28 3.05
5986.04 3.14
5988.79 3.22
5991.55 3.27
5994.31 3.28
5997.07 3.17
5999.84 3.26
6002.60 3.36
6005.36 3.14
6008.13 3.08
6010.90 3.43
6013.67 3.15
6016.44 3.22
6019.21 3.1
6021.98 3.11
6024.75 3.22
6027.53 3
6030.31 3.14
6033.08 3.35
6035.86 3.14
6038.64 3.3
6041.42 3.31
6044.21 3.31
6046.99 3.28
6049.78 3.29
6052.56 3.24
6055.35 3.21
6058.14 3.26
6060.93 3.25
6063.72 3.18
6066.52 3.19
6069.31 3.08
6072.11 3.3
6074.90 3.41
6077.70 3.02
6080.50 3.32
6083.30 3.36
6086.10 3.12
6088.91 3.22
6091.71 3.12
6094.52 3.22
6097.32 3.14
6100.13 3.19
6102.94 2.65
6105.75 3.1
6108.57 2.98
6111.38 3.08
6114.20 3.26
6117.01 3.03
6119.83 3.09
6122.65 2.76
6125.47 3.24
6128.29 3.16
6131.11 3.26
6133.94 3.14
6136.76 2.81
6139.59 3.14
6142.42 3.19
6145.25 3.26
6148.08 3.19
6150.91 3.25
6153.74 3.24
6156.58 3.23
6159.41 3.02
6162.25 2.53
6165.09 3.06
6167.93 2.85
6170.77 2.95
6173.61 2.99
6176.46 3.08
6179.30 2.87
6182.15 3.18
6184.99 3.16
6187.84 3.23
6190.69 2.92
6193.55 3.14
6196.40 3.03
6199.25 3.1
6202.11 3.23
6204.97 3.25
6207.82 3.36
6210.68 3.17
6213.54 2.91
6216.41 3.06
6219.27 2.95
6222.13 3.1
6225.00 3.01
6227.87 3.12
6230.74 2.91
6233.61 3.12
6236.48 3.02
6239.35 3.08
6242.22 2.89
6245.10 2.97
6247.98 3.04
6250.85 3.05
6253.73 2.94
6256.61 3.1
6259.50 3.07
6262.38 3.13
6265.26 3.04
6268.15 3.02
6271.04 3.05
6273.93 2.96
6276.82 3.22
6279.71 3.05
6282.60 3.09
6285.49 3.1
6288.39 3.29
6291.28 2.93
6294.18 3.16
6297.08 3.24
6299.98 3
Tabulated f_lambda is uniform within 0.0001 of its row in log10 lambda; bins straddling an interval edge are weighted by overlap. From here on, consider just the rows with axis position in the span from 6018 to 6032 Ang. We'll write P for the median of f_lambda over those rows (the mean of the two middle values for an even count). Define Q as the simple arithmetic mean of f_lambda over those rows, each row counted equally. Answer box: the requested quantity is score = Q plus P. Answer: 6.22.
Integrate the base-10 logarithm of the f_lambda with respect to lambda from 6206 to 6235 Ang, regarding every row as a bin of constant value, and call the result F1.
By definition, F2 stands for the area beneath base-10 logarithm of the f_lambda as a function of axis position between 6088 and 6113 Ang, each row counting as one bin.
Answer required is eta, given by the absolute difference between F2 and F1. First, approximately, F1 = 14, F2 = 12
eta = 2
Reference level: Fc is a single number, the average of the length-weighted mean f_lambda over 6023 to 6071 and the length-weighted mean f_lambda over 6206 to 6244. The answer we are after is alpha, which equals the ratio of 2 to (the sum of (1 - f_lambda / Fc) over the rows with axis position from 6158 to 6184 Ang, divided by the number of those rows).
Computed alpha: 33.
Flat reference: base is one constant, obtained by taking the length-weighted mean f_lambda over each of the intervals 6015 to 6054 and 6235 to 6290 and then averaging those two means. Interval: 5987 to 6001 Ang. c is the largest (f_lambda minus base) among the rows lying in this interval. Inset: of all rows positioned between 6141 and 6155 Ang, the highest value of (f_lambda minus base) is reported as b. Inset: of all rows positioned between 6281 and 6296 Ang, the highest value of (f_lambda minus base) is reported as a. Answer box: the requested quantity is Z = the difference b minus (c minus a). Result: 0.13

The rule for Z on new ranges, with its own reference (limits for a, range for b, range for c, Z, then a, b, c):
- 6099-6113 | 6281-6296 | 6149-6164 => 0.09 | 0.05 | 0.153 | 0.11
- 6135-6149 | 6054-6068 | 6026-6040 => 0.03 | 0.12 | 0.123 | 0.21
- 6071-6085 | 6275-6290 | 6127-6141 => 0.30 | 0.27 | 0.153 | 0.12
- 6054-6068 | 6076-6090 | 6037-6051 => 0.17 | 0.12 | 0.223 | 0.17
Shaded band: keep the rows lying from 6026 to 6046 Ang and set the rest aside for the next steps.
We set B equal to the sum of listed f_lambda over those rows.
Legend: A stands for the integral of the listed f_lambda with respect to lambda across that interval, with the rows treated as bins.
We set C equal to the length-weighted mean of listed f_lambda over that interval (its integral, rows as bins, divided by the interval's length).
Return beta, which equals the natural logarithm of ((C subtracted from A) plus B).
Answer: 4.428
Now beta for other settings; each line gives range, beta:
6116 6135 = 4.349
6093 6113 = 4.374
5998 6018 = 4.431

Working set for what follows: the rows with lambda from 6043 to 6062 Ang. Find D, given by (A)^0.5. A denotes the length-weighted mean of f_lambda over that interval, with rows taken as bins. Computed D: 1.81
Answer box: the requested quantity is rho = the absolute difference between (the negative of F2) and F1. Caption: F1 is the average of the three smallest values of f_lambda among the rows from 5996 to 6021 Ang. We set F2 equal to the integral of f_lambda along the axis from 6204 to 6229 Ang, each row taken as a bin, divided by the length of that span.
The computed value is 6.21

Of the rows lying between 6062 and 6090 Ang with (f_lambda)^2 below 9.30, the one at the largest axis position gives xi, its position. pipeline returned 6077.70 Ang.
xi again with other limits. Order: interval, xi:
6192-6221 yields 6219.27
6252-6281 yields 6273.93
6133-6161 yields 6159.41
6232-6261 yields 6253.73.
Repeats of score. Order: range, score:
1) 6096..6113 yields 6.11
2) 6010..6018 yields 6.49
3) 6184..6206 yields 6.28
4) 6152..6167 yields 6.08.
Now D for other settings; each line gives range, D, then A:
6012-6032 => 1.77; 3.14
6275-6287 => 1.76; 3.11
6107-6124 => 1.74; 3.03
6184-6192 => 1.76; 3.10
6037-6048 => 1.82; 3.30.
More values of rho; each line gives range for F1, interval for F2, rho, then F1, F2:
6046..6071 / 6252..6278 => 6.21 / 3.15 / 3.06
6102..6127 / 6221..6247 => 5.82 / 2.80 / 3.02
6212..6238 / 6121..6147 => 6.03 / 2.92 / 3.11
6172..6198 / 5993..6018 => 6.16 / 2.93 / 3.23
